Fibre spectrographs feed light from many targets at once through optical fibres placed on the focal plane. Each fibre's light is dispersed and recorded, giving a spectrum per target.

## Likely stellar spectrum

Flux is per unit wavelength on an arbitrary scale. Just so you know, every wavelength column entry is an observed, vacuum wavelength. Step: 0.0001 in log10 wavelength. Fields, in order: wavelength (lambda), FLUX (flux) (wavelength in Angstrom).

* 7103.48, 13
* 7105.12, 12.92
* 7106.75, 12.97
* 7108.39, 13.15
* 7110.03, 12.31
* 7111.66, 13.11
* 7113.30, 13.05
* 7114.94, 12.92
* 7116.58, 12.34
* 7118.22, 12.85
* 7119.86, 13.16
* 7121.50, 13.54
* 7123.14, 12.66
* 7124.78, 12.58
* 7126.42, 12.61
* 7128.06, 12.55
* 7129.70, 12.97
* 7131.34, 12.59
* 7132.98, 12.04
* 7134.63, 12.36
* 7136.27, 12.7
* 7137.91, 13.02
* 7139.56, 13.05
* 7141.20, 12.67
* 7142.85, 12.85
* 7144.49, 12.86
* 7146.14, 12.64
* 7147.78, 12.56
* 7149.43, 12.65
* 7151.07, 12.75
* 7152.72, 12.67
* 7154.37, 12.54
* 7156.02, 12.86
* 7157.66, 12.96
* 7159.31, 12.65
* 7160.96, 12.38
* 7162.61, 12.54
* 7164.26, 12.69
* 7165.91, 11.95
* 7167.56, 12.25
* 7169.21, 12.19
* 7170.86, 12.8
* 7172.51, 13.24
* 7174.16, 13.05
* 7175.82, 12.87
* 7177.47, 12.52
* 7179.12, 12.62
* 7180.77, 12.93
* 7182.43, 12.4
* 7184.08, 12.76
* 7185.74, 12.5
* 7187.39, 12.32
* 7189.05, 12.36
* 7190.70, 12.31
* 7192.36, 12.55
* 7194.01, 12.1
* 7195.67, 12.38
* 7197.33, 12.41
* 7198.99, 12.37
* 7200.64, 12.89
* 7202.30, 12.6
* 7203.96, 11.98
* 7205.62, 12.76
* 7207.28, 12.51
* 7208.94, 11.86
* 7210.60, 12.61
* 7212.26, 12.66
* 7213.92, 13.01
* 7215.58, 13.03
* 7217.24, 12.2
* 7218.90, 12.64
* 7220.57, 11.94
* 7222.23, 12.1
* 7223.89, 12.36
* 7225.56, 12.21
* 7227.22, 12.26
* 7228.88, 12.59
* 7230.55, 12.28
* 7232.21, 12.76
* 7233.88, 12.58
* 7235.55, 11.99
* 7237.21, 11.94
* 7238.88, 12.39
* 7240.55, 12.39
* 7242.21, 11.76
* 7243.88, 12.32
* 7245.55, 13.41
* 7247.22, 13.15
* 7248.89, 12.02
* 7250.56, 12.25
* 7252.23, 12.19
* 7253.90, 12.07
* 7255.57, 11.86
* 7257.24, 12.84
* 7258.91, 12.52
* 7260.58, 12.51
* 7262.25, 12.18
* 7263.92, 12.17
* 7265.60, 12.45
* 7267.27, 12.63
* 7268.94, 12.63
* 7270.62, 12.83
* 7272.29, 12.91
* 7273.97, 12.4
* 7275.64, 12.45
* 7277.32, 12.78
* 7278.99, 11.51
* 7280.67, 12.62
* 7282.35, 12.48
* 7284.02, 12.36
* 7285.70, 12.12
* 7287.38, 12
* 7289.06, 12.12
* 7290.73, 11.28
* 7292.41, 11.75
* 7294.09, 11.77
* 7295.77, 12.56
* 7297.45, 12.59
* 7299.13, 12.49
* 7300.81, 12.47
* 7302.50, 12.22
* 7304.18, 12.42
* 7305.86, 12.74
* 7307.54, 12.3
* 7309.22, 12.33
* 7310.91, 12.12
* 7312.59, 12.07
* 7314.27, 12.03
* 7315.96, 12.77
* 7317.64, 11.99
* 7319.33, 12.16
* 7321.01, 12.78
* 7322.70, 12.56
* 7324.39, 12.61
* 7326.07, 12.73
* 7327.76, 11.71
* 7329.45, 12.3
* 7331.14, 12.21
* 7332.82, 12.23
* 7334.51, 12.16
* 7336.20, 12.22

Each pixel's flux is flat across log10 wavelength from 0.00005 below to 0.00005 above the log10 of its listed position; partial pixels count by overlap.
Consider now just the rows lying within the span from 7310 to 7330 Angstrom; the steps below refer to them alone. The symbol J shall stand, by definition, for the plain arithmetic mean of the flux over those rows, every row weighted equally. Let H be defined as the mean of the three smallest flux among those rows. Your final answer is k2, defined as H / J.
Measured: 0.967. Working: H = 11.9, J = 12.3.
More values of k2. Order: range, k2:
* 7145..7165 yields 0.987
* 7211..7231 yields 0.971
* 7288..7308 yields 0.949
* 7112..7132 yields 0.974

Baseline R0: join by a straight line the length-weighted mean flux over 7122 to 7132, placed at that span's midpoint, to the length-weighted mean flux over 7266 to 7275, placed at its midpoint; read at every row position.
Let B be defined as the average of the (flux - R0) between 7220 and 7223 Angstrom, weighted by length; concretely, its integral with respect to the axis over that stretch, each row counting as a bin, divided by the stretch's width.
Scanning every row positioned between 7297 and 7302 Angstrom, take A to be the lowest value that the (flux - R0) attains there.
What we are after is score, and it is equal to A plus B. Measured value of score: -0.85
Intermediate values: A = -0.195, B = -0.7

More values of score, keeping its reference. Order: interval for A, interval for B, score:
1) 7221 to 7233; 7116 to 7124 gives -0.35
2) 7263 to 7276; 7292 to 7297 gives -1.07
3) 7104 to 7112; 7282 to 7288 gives -0.83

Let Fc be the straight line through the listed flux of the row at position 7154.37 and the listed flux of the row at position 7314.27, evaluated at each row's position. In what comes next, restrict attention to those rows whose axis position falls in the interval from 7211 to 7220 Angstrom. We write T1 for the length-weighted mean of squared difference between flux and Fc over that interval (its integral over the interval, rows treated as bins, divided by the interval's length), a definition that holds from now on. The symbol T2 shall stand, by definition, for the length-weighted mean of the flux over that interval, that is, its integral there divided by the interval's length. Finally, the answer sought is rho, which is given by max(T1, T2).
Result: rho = 12.7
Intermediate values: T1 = 0.21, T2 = 12.7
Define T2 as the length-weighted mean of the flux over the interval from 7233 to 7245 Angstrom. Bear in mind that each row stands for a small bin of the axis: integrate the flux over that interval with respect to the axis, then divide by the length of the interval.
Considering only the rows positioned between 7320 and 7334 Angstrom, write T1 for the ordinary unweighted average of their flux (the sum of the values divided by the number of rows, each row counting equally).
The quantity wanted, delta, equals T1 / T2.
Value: 1.01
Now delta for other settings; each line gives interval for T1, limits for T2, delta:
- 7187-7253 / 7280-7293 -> 1.03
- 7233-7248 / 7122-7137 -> 0.99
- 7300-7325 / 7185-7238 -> 1.00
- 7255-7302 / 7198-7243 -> 0.99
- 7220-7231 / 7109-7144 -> 0.96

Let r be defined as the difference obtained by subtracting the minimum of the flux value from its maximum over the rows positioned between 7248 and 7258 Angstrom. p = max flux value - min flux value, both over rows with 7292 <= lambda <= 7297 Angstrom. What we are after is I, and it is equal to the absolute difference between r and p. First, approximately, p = 0.81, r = 1.0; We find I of 0.2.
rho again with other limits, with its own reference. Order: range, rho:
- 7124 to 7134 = 12.6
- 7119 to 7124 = 13.1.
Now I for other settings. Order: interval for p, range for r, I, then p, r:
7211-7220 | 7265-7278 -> 0.3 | 0.83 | 0.5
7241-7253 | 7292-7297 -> 0.8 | 1.65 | 0.8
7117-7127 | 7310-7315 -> 0.9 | 0.96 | 0.1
